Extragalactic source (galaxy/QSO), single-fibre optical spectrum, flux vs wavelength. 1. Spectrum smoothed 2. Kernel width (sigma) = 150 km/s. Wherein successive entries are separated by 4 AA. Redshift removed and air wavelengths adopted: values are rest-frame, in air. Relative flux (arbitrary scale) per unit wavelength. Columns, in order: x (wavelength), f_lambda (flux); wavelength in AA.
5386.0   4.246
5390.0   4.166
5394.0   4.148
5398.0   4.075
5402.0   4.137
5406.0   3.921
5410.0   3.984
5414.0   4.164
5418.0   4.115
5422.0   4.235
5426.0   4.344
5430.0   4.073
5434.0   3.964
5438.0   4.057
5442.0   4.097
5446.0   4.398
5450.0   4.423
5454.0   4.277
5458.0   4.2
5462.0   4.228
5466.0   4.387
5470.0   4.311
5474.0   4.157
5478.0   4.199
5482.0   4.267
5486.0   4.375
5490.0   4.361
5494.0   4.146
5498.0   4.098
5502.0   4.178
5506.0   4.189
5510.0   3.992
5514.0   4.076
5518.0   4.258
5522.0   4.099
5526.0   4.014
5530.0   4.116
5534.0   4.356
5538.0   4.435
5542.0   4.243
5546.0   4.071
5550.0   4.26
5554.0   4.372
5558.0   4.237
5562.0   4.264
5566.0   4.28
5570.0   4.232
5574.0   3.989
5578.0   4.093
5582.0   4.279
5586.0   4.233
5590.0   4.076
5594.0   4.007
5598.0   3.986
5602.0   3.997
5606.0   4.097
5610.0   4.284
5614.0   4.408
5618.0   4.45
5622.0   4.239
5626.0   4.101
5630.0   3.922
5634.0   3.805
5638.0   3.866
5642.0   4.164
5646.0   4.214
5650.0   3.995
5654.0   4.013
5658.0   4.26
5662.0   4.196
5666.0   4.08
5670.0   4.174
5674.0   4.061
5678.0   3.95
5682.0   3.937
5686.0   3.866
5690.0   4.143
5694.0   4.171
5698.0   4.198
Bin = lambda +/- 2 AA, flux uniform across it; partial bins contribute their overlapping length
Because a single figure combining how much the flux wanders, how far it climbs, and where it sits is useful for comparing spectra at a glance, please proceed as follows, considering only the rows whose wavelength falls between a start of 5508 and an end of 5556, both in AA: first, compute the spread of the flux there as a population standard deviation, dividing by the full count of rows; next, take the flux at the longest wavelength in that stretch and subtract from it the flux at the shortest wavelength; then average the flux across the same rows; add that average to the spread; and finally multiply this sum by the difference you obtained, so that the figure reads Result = 1.6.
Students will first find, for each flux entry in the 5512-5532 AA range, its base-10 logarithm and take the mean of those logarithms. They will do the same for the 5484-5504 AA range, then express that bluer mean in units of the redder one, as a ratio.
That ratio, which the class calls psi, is 1.02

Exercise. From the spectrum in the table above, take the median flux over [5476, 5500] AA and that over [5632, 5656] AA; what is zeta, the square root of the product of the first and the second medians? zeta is 4.12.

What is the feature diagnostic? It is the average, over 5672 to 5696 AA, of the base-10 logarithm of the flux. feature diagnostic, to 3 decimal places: 0.604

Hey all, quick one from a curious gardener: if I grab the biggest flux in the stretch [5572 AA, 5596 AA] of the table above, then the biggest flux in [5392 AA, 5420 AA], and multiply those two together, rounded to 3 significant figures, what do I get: 17.8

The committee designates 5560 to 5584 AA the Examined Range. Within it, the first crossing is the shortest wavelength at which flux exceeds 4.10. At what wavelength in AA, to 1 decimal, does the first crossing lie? 5562.0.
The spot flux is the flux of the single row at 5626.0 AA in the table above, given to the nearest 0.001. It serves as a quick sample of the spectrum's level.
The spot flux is 4.101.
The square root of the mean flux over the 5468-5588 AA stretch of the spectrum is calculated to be 2.05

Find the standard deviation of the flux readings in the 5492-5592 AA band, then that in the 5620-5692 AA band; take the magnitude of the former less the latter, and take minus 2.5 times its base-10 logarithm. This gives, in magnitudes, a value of 4.2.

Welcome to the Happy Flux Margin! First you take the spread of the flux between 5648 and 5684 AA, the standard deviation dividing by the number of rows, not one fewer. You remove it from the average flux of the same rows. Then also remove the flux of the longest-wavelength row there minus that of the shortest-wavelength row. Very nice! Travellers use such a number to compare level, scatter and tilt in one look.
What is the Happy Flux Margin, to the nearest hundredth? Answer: 4.02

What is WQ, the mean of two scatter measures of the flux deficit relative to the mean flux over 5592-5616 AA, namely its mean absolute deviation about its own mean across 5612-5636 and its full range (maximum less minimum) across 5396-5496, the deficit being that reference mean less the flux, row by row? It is 0.357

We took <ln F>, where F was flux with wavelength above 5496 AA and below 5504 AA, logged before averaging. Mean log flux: 1.42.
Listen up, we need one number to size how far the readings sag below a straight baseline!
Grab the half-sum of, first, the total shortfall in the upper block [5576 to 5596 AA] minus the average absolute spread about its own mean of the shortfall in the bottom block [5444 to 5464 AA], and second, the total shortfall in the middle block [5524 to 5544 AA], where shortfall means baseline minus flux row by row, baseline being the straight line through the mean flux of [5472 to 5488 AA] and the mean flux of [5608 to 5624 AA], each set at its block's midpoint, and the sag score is 0.56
